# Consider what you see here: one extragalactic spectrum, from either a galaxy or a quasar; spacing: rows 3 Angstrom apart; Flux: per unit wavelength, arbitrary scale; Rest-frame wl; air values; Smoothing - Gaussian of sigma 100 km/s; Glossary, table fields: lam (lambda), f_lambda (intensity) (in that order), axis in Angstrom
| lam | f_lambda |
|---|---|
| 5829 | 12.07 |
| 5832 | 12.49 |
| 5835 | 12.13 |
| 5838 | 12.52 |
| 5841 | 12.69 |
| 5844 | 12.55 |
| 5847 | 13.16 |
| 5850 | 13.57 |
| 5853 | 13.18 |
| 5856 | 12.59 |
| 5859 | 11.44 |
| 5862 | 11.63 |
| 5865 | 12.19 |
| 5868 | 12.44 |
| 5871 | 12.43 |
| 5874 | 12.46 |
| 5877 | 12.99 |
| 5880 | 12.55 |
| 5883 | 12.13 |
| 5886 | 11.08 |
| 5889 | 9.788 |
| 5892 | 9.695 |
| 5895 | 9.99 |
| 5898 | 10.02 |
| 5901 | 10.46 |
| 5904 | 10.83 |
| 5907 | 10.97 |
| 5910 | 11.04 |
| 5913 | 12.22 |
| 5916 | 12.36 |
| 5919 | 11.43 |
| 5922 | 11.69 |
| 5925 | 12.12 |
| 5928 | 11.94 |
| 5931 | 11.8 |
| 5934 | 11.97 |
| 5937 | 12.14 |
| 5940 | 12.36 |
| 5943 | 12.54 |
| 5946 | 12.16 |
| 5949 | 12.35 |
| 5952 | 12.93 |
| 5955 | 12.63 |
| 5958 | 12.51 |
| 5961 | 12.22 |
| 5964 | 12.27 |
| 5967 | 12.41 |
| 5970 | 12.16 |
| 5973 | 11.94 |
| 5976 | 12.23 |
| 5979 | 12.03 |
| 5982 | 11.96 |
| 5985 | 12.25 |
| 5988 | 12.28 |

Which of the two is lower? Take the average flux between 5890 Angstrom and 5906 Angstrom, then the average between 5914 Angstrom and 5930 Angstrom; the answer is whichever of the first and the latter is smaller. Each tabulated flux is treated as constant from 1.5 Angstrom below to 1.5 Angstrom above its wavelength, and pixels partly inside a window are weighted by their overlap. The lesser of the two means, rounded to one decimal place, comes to 10.2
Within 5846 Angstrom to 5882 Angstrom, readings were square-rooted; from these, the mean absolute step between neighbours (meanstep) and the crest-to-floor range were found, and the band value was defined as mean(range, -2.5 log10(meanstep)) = 1.69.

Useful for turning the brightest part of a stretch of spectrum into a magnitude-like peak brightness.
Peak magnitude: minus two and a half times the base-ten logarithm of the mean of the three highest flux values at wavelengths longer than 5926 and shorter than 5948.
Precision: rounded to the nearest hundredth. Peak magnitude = -2.73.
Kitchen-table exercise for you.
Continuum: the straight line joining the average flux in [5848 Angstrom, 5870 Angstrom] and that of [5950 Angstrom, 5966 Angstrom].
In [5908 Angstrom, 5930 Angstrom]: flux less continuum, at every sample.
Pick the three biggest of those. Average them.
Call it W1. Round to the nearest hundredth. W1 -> -0.25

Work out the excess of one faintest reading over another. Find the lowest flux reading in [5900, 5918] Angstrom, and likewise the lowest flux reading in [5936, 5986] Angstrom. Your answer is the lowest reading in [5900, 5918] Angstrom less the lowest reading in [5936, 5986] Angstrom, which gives -1.5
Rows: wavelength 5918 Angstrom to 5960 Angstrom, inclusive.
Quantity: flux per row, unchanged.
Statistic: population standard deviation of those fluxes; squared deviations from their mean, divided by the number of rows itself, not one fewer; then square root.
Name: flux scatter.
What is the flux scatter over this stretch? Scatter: 0.39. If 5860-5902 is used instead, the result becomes 1.16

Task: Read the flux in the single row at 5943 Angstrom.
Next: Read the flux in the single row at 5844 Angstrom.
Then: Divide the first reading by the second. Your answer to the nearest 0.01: 1.00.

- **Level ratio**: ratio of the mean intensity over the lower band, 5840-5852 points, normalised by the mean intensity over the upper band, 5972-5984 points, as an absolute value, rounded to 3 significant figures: 1.08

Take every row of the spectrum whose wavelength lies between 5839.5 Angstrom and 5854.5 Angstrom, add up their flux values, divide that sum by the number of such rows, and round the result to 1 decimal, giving 13.0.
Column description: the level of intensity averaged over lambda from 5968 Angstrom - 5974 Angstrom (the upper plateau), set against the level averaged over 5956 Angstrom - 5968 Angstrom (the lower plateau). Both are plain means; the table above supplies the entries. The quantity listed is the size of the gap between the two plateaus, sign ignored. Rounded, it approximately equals 0.3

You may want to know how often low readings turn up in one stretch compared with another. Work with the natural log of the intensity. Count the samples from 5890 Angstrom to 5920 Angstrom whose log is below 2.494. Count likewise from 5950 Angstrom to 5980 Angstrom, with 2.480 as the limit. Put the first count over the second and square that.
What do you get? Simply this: 64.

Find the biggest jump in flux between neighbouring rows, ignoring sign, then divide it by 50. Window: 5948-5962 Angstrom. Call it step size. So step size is 0.012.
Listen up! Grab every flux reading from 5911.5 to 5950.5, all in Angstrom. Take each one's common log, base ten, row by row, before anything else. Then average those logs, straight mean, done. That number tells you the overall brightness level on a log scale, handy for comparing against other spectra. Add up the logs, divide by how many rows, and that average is 1.08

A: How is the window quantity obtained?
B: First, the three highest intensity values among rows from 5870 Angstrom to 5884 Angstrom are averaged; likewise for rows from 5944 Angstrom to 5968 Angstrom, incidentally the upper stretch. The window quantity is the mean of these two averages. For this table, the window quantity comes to 12.7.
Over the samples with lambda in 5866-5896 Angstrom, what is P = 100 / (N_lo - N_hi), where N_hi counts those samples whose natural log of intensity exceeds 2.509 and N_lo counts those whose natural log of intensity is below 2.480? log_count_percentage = -100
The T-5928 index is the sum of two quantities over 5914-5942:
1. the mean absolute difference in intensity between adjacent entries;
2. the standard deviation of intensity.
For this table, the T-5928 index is 0.6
